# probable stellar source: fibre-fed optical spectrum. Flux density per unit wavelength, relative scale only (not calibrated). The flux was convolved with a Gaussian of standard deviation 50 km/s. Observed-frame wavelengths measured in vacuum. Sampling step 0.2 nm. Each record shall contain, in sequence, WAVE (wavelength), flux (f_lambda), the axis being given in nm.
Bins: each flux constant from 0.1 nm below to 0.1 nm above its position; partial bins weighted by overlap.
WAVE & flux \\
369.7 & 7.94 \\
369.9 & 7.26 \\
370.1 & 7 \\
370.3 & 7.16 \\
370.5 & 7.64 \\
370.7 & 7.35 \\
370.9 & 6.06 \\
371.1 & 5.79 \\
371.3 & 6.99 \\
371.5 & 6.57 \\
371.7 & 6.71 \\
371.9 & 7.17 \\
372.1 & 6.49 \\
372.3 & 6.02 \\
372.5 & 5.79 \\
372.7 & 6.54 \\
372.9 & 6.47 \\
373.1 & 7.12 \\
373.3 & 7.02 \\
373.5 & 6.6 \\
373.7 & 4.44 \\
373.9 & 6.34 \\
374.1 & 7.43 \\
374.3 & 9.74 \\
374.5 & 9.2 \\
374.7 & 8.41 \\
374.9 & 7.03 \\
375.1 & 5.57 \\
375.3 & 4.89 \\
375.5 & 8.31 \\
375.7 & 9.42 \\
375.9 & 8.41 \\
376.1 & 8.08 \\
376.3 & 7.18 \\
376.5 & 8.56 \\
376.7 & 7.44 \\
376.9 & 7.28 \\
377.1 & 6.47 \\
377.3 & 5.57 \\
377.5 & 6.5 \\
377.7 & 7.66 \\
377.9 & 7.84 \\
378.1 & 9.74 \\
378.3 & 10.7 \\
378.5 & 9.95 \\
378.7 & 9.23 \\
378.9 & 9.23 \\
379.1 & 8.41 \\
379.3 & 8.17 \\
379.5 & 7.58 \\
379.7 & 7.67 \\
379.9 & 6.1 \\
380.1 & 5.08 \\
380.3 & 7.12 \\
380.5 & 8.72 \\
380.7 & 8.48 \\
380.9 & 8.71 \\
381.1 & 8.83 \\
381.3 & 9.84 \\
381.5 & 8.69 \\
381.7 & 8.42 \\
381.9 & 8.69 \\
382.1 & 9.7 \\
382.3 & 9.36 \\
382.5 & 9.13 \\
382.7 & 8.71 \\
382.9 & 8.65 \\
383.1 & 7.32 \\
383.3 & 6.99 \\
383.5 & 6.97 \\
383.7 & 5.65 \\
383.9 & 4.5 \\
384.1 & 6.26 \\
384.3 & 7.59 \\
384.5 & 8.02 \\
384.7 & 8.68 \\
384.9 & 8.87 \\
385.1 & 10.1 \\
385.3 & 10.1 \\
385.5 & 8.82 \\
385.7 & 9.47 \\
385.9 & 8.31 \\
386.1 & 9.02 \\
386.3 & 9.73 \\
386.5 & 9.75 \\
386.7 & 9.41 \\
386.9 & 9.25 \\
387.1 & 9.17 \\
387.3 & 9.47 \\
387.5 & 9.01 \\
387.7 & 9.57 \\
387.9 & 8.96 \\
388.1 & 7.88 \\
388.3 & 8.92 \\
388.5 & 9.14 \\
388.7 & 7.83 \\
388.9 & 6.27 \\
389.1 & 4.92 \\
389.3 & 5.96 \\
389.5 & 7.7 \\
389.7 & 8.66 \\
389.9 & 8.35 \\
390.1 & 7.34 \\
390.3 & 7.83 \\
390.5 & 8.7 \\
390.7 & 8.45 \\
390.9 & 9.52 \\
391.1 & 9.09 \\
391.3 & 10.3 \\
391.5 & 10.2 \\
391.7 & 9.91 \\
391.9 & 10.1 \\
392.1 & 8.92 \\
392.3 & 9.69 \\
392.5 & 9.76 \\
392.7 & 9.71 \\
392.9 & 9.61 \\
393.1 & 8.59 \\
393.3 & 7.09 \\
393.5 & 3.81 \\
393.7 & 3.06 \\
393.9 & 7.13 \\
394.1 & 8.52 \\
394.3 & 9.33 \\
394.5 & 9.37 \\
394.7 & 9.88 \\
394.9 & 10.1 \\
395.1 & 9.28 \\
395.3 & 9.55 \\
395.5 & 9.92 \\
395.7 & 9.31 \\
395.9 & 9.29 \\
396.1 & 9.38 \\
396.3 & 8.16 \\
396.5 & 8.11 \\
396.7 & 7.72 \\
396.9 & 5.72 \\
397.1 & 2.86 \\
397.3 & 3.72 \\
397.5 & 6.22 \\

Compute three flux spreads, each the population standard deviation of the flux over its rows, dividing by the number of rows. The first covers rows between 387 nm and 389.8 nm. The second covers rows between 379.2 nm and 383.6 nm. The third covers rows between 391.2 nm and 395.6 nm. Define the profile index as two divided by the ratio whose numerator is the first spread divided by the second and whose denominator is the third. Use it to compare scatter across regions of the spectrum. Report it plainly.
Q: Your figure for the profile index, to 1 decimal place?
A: 3.1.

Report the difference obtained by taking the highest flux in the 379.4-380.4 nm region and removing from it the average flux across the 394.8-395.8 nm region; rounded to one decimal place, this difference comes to -2.0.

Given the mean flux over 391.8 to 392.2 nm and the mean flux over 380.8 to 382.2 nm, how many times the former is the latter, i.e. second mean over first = 0.94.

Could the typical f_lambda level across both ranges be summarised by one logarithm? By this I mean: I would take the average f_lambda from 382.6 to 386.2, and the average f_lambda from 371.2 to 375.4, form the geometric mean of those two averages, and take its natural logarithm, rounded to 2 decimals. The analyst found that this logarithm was 2.00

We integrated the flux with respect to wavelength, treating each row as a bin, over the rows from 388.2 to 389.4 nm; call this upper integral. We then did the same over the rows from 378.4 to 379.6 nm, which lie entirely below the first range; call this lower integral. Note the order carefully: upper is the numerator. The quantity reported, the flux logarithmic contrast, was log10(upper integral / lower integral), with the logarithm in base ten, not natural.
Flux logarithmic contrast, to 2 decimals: -0.09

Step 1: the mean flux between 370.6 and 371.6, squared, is 43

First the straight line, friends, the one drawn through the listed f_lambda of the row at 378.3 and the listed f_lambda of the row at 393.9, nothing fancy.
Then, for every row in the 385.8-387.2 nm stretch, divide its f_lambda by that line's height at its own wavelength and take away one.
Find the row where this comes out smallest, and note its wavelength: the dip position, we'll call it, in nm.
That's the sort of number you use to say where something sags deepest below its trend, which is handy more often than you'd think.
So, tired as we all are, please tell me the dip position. 385.9 nm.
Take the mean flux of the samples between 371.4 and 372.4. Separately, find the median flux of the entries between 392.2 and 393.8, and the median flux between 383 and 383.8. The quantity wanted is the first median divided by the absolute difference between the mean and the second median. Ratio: 23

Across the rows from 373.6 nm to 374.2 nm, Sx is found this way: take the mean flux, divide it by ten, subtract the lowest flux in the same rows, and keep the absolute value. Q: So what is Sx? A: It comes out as 3.8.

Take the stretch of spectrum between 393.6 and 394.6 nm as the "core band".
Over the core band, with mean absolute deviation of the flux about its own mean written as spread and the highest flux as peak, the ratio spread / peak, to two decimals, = 0.20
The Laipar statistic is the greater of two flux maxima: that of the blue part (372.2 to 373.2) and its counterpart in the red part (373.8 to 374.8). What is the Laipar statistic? 9.7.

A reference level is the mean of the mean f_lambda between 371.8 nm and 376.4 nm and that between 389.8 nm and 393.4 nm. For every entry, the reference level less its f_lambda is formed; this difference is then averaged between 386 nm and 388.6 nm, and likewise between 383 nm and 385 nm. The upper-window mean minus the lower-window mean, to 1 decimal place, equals -2.1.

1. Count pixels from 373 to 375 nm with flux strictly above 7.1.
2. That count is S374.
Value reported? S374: 5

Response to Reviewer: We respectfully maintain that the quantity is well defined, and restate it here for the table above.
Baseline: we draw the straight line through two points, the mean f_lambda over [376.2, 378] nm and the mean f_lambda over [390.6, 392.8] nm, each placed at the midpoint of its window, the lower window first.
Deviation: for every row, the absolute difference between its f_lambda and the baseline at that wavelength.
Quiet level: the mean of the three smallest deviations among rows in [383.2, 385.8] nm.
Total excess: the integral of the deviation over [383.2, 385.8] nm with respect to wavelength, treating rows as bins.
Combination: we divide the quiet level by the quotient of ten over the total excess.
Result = 0.10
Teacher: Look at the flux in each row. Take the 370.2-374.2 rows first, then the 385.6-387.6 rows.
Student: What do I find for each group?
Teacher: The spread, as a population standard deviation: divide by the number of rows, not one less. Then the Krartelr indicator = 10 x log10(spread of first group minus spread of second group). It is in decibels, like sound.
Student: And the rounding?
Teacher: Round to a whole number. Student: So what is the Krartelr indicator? -5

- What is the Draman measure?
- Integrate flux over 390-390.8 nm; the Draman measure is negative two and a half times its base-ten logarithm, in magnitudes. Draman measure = -2.03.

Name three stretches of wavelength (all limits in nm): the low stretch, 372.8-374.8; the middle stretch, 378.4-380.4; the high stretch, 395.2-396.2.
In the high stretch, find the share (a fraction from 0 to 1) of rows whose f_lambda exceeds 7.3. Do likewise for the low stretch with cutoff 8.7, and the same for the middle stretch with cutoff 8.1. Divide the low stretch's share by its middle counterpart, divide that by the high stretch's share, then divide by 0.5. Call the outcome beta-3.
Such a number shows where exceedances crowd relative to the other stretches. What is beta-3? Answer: 0.8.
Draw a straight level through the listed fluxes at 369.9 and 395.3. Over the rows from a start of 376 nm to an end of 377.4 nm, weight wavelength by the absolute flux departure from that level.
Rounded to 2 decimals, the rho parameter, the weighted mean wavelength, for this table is 376.94 nm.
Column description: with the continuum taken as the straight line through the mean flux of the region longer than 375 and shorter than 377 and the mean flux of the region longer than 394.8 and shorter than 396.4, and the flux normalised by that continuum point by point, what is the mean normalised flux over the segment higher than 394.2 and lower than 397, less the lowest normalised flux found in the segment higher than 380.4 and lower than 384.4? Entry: 0.41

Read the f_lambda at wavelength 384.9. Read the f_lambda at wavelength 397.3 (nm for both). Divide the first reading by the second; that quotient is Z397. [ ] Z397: 2.38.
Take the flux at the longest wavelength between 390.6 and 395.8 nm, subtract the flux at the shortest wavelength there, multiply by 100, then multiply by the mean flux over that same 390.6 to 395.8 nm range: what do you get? 761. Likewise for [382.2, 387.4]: 93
